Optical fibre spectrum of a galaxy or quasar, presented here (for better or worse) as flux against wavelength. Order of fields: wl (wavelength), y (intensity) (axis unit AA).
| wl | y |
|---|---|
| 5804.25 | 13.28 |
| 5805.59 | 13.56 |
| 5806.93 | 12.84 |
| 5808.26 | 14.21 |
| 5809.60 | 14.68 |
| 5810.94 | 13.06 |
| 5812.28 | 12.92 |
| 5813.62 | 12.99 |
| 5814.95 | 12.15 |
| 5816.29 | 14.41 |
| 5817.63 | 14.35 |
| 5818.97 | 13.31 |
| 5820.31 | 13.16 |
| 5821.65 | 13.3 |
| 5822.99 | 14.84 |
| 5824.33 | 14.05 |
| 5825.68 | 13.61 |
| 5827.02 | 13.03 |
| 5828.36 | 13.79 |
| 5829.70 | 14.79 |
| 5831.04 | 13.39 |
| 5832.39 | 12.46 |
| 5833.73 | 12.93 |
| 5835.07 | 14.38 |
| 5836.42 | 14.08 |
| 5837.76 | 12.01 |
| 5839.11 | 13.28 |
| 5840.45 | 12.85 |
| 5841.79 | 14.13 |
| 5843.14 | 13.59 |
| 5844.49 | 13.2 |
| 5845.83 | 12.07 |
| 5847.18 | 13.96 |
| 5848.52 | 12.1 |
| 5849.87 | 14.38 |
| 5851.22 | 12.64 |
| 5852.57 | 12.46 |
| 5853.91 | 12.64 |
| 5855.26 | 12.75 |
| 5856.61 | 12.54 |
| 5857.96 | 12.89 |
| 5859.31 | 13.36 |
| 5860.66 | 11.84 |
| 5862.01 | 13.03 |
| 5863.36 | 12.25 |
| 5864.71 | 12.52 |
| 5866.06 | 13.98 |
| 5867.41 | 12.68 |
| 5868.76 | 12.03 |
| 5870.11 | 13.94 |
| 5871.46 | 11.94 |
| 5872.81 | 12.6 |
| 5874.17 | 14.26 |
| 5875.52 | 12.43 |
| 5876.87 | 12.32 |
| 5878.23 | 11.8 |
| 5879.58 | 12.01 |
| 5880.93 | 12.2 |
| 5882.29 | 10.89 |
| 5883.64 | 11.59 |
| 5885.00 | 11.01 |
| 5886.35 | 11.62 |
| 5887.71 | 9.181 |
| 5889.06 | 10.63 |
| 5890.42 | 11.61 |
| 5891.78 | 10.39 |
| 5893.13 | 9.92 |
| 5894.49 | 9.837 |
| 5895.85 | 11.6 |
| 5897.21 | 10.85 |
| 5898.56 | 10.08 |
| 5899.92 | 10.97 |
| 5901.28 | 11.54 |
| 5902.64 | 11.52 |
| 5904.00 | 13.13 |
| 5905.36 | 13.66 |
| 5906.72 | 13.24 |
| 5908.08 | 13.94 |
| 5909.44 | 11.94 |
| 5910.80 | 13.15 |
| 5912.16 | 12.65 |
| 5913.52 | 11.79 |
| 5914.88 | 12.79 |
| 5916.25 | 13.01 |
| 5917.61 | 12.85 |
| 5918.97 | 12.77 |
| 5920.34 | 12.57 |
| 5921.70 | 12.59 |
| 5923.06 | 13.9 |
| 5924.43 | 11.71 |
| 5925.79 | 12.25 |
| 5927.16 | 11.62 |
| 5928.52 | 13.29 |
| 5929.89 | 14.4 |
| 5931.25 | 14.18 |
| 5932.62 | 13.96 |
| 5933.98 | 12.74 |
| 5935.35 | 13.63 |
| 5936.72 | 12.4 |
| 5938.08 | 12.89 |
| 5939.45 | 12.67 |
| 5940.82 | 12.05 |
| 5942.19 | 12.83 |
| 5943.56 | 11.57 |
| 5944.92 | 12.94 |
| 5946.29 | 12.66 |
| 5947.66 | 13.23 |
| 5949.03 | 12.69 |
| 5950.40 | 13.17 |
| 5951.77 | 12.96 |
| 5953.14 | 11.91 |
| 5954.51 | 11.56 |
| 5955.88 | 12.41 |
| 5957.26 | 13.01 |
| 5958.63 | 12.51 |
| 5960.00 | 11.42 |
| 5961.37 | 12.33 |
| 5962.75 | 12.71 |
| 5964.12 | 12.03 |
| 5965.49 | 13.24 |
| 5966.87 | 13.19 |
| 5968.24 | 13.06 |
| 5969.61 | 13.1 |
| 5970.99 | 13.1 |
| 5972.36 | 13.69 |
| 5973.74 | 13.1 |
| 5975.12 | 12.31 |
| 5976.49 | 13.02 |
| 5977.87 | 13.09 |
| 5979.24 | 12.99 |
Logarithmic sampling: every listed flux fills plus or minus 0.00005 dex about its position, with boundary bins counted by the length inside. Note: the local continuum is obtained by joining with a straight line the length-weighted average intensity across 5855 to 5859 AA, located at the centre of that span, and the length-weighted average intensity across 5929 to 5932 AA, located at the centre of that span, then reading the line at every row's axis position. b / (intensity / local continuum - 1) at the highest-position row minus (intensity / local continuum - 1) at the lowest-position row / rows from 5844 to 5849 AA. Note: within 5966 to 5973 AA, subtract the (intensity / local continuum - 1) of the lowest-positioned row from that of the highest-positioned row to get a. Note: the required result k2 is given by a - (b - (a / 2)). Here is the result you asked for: 0.1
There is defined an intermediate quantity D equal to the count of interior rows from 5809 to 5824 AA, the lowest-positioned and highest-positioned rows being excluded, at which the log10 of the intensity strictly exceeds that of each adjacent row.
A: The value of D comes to 2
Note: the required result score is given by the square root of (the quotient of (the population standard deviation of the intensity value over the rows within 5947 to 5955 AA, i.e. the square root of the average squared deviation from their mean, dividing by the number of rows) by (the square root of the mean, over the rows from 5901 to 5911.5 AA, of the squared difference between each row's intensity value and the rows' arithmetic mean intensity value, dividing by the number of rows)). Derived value 0.84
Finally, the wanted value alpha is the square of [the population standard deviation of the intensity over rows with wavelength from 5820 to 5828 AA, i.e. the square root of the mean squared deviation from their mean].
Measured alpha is 0.4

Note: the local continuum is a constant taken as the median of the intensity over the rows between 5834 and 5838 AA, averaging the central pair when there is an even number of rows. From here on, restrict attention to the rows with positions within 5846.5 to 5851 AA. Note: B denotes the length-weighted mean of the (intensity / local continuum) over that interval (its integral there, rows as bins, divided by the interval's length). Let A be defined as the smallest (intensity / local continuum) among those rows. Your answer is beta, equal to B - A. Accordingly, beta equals 0.09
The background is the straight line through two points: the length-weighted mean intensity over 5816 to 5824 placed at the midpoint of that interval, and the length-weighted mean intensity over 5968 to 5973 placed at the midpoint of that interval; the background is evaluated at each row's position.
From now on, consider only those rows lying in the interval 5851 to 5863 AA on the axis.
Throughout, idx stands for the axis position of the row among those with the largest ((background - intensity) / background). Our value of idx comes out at 5860.66 AA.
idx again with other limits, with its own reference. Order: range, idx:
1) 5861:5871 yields 5868.76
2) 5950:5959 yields 5954.51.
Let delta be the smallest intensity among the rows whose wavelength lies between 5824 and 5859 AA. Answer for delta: 12.01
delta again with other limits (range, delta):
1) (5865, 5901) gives 9.181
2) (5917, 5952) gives 11.57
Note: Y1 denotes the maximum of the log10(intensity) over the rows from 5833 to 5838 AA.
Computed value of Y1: 1.16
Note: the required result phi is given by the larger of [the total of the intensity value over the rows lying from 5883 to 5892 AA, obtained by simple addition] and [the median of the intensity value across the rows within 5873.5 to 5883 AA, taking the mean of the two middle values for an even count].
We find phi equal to 76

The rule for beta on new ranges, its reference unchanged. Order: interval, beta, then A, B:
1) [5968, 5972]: 0.01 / 0.928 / 0.934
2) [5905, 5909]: 0.02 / 0.940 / 0.960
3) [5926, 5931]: 0.11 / 0.825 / 0.932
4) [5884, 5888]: 0.12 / 0.652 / 0.768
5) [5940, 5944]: 0.04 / 0.822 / 0.865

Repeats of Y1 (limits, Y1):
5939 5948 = 1.12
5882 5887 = 1.07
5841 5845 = 1.15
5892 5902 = 1.06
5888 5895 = 1.06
